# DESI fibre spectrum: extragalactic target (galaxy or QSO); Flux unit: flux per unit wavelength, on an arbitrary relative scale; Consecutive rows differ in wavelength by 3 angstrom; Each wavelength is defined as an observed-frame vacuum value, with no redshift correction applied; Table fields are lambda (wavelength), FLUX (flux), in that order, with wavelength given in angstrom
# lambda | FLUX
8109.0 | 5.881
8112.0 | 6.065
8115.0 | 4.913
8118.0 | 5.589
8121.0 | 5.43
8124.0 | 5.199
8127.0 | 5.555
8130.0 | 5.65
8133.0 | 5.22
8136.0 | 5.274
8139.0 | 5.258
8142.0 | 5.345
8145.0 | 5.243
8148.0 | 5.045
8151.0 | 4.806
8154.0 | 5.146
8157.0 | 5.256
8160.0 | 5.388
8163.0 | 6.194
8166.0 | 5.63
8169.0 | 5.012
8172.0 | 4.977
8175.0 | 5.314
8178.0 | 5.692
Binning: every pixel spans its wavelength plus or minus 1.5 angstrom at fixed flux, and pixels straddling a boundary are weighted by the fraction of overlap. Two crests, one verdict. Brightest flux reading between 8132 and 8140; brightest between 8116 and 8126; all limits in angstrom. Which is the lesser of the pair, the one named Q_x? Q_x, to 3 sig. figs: 5.27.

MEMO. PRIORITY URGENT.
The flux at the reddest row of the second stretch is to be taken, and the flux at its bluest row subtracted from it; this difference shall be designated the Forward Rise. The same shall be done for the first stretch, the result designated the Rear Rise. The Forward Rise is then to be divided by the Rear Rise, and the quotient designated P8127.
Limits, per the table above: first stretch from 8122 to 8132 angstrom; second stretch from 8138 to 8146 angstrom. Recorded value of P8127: 0.0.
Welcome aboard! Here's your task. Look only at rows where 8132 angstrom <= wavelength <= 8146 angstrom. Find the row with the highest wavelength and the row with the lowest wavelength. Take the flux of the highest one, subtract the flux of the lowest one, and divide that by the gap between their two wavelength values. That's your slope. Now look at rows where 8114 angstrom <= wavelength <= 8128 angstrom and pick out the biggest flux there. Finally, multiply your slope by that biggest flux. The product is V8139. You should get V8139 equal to 0.0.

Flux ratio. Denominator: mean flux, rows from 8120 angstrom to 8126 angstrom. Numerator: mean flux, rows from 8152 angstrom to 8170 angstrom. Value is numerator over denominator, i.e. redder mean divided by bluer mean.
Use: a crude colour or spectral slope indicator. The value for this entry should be 1.02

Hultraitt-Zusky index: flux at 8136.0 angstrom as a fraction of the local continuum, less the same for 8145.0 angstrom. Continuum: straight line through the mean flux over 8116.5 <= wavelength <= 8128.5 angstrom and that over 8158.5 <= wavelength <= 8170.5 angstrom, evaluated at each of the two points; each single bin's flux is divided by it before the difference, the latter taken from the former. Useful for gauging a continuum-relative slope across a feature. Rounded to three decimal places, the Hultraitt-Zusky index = 0.010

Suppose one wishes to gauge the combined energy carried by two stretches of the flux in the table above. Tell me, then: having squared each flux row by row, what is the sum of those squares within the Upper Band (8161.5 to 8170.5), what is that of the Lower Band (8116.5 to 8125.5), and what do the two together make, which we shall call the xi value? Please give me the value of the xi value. 183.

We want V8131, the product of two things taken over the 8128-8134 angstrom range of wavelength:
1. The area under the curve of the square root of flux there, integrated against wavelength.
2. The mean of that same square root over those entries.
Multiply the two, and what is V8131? 33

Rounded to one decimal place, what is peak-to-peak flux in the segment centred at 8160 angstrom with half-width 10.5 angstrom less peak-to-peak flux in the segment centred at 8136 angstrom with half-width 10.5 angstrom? 1.0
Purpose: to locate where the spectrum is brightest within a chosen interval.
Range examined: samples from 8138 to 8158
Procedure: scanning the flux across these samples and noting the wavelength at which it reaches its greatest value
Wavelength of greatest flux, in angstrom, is 8142.0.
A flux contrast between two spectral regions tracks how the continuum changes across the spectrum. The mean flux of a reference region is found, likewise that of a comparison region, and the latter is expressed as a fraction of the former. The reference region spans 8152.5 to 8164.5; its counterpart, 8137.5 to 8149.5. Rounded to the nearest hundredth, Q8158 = 0.95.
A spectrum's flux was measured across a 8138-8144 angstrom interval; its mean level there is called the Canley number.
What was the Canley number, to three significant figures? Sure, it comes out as 5.30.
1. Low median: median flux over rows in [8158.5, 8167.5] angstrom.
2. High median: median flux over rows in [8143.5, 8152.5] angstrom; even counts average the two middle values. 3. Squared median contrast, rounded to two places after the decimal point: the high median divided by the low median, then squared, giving 0.80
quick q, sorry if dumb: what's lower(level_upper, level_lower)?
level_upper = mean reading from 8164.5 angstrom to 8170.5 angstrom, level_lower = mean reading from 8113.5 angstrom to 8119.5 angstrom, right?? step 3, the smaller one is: 5.25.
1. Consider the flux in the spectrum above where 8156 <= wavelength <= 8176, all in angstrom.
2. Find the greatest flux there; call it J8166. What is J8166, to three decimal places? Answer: 6.194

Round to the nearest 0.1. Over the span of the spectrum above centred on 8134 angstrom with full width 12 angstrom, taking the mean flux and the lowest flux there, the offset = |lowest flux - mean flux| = 0.1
